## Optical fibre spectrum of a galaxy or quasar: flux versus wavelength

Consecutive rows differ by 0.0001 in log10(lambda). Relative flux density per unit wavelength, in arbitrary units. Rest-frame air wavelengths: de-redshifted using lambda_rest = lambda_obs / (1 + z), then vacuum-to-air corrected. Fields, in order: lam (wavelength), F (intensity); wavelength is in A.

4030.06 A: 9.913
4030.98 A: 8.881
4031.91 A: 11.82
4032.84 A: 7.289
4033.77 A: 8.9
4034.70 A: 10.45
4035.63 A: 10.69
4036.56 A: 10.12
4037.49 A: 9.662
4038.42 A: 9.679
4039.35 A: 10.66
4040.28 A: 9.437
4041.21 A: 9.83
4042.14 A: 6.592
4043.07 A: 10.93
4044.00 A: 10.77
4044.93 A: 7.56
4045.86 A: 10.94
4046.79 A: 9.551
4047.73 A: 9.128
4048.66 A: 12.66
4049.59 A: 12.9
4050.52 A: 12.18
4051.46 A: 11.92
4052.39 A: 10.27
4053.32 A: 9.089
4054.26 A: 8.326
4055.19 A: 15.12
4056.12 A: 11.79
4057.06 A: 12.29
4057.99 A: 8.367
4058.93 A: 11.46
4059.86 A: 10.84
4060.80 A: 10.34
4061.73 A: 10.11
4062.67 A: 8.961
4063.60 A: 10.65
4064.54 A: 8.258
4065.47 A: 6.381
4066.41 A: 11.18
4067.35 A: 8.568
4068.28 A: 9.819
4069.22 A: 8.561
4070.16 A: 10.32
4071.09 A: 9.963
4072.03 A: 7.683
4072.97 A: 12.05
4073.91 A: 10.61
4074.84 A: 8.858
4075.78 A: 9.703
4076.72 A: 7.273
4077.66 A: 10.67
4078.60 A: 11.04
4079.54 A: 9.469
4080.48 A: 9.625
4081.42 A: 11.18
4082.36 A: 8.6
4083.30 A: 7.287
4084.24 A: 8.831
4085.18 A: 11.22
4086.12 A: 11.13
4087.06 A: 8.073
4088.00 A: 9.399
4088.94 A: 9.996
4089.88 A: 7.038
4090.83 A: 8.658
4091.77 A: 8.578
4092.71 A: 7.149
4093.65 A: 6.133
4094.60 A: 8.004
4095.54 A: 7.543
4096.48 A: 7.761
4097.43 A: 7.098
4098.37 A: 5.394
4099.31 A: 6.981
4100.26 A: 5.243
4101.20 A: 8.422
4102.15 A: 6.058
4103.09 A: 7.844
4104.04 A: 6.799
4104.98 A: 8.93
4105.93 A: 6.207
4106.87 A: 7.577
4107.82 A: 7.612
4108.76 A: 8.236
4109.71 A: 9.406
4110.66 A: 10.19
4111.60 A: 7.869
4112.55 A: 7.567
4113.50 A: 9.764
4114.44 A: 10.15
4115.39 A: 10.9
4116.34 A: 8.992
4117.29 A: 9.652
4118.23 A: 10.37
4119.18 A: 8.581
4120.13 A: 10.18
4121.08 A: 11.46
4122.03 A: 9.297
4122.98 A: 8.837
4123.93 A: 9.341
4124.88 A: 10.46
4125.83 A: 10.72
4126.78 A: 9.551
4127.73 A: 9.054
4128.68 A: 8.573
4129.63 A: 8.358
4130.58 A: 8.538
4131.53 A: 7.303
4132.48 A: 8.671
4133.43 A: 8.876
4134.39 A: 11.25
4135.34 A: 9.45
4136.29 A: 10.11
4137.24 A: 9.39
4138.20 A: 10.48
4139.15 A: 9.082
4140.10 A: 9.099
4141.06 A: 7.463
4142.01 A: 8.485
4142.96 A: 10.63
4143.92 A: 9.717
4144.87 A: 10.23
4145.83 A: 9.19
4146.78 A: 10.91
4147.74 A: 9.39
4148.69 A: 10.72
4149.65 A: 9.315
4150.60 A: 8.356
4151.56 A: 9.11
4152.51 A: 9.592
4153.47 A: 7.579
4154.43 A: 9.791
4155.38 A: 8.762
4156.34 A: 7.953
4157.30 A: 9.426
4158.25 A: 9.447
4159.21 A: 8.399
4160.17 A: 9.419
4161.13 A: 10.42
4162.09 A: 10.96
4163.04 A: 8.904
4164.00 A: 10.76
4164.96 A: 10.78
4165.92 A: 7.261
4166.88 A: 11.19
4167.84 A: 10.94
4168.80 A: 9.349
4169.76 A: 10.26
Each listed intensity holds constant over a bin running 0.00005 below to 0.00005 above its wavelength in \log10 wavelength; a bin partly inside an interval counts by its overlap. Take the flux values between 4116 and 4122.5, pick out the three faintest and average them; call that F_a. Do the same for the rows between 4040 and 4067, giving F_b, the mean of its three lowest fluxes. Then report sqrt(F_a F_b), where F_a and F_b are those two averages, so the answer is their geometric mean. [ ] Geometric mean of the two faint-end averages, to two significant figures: 7.8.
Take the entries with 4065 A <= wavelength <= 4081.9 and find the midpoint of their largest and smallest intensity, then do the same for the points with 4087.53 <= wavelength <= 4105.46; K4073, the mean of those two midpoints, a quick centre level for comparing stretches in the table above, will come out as 8.42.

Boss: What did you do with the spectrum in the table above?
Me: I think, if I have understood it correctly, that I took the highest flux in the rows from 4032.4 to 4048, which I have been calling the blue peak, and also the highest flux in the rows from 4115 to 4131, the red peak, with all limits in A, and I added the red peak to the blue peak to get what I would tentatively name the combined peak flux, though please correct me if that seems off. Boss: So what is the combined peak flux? 22.4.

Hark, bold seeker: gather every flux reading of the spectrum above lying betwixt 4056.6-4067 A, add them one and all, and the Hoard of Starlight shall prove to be 109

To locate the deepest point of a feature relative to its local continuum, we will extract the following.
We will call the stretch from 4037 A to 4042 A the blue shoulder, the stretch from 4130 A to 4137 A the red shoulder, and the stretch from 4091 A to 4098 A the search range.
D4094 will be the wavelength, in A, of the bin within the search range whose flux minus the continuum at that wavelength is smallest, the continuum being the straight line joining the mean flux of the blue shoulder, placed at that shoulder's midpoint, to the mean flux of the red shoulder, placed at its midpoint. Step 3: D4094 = 4093.65 A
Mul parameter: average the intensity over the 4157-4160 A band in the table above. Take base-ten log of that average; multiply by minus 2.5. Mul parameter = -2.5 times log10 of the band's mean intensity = -2.40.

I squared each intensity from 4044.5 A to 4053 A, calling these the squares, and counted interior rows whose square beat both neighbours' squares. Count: 2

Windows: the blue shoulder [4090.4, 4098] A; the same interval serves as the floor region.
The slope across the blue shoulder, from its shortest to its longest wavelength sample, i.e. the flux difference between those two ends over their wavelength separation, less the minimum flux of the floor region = -6.4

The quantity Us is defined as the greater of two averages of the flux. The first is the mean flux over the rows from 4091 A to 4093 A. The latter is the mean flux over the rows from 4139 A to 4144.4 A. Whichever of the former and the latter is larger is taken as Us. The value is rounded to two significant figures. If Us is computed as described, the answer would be 9.1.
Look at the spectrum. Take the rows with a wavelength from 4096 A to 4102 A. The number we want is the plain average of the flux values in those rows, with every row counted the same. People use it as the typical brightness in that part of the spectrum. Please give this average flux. 6.8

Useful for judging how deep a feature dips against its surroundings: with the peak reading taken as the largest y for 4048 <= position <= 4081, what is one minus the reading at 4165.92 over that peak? 0.52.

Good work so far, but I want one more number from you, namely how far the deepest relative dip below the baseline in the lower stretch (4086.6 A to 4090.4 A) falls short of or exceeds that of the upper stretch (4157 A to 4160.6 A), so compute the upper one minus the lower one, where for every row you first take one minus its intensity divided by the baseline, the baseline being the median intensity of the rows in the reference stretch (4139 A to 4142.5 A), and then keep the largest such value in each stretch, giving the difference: -0.15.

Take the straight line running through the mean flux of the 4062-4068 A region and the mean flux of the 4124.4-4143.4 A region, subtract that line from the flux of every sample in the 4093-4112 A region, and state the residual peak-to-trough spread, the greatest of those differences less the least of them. 4.9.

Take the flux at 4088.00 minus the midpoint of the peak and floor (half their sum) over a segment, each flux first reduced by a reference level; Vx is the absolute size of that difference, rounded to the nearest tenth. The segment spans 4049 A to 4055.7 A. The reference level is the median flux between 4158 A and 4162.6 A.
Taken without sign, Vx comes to 2.3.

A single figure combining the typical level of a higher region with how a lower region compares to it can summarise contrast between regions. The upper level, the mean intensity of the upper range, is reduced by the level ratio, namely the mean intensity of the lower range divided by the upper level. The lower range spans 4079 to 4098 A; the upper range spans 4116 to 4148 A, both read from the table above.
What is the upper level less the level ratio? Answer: 8.55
